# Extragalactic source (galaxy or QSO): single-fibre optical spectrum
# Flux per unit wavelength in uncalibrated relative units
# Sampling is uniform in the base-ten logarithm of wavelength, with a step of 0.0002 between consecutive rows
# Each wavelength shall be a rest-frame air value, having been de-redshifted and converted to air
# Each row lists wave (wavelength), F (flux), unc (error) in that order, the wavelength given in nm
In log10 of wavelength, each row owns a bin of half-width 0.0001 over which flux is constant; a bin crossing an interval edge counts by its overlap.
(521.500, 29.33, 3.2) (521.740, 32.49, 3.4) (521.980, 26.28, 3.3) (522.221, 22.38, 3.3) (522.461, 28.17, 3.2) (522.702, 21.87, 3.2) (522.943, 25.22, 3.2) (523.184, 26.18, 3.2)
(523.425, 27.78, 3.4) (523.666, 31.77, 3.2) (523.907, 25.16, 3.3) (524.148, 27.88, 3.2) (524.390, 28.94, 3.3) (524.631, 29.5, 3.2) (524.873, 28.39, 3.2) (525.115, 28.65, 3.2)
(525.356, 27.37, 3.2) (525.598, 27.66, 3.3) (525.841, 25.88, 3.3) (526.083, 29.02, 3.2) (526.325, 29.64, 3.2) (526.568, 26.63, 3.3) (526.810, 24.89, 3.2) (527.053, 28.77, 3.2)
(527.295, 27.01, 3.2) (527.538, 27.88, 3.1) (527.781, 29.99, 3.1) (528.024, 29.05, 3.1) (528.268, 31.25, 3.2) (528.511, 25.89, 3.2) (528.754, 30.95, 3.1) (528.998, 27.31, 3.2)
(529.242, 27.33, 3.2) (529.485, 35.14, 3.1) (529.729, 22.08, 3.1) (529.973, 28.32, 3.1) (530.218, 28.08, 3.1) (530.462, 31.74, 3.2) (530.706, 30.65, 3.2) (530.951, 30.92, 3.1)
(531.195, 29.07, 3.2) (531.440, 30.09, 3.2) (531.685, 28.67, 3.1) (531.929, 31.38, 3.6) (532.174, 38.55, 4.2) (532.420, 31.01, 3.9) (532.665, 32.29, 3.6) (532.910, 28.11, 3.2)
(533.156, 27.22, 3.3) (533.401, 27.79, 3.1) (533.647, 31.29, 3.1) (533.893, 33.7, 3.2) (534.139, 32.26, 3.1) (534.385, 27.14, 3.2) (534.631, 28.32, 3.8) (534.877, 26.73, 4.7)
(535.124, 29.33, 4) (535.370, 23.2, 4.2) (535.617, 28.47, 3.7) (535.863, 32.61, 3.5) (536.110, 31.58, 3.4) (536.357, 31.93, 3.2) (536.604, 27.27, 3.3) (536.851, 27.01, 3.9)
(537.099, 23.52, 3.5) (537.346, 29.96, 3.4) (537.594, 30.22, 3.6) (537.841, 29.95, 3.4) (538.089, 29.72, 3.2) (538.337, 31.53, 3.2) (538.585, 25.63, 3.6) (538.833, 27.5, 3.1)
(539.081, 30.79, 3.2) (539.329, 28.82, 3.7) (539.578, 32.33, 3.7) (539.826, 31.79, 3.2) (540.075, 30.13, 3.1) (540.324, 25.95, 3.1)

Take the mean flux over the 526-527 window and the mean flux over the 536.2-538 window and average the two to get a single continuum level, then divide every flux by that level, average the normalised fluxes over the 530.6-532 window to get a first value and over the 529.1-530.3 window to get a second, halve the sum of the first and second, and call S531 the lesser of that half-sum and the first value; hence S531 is 1.04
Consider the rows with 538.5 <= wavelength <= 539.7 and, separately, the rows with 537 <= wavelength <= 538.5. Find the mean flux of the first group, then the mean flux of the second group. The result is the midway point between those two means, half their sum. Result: 29.1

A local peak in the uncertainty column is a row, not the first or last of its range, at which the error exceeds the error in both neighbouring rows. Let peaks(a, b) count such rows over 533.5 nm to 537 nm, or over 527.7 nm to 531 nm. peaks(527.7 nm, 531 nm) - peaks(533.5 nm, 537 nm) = -3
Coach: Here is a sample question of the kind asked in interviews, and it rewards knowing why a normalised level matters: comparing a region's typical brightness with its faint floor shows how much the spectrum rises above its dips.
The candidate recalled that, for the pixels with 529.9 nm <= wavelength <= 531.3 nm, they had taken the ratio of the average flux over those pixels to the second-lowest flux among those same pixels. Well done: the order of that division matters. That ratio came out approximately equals 1.05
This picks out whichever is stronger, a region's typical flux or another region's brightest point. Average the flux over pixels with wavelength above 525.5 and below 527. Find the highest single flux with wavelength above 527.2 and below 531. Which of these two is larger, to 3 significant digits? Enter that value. 35.1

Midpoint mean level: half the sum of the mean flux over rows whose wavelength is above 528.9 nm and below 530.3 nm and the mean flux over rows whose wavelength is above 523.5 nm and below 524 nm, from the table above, 28.3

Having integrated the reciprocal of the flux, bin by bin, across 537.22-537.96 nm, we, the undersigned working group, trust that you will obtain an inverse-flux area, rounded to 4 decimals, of 0.0247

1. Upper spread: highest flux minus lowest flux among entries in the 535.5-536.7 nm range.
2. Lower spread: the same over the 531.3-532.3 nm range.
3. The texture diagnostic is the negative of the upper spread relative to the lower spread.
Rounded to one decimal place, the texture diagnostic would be -0.5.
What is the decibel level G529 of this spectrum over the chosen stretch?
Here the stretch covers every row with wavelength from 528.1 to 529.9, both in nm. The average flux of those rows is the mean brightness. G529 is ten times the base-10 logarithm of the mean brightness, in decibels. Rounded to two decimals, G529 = 14.56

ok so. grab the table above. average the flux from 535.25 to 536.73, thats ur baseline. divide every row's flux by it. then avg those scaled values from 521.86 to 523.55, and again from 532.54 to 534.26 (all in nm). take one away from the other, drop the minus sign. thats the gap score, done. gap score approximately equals 0.17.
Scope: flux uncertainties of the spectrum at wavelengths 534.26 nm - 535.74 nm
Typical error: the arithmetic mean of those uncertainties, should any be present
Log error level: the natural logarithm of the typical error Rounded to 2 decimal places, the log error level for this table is 1.37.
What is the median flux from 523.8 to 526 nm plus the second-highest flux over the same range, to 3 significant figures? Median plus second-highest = 56.8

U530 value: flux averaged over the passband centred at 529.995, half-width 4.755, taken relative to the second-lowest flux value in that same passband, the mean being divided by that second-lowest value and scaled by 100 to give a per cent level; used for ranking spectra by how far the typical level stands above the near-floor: 117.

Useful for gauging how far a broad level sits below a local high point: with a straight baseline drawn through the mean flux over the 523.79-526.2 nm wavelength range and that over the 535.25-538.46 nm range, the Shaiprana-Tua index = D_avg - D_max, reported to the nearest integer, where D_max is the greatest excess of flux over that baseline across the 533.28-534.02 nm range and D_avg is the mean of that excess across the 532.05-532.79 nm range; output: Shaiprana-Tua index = 0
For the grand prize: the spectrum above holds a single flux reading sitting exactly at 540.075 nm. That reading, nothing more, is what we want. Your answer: 30.13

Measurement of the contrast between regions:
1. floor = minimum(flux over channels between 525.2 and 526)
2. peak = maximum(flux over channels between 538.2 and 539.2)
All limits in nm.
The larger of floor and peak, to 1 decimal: 31.5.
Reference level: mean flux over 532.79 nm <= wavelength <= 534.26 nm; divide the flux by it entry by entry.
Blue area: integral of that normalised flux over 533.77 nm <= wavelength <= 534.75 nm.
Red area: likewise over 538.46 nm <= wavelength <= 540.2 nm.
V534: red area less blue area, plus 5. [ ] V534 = 5.72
